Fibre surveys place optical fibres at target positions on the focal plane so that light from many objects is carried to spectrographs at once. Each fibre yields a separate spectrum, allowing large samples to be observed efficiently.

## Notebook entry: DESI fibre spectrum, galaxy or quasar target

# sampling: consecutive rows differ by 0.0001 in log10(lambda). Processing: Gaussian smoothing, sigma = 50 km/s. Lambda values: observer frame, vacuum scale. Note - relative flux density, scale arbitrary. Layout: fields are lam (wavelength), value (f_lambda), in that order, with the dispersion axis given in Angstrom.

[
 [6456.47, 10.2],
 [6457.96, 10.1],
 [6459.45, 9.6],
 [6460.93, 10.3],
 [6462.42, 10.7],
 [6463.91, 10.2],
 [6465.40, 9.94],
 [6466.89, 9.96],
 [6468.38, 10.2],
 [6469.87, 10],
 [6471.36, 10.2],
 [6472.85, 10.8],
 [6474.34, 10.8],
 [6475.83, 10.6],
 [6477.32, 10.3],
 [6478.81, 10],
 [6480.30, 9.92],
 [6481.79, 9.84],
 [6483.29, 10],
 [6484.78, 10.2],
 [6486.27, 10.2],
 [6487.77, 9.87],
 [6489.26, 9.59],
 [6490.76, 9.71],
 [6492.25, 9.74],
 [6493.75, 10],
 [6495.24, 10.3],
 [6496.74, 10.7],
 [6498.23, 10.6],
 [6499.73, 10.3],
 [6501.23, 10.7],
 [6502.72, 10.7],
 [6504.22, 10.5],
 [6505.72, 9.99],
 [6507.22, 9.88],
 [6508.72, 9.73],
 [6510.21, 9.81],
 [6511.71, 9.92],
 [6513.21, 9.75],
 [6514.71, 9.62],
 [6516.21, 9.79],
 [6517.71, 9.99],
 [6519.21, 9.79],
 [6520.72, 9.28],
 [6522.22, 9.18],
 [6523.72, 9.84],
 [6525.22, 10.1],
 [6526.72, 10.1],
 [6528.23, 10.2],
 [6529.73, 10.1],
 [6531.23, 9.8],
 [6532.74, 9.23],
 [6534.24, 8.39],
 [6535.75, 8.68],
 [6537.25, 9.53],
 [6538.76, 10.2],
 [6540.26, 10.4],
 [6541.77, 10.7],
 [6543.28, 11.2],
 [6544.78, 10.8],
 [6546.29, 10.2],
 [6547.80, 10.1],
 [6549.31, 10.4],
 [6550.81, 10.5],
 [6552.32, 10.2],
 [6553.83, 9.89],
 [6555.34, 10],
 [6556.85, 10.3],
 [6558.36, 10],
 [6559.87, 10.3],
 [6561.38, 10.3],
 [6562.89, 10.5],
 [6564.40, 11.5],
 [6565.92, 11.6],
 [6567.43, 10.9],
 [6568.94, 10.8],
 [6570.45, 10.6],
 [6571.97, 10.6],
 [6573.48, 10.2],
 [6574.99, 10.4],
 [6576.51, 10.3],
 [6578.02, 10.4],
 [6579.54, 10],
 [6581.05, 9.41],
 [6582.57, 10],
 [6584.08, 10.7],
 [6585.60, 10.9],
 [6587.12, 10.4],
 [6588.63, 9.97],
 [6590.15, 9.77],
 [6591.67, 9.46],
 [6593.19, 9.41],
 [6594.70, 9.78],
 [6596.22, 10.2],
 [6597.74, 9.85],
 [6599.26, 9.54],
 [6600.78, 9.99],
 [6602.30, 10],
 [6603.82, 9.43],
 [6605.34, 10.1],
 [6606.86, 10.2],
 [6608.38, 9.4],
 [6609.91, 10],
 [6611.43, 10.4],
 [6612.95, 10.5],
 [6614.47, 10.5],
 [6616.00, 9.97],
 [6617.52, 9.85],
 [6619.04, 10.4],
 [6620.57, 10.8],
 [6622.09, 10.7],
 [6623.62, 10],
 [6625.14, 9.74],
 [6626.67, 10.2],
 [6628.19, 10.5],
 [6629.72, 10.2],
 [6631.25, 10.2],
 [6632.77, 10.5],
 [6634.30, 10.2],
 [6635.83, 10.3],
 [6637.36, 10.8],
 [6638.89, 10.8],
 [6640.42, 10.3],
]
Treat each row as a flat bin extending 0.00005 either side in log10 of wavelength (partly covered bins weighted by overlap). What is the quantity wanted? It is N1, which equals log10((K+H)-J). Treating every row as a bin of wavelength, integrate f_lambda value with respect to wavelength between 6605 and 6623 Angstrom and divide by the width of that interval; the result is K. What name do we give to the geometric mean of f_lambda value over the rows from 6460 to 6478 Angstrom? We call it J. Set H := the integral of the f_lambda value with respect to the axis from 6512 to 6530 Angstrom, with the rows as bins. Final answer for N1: 2.25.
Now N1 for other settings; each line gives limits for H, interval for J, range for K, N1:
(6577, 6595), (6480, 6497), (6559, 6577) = 2.26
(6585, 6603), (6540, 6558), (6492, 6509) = 2.25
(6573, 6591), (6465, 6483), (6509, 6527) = 2.26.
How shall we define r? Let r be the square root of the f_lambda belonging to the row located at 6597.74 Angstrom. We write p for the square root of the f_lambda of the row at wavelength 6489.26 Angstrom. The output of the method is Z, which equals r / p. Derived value 1.01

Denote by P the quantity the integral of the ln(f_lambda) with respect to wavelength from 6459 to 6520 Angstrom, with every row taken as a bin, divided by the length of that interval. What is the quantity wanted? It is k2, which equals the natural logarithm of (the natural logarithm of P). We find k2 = -0.176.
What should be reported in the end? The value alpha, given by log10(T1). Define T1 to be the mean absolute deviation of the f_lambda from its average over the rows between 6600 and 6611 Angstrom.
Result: -0.58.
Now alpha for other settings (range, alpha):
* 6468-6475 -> -0.49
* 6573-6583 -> -0.59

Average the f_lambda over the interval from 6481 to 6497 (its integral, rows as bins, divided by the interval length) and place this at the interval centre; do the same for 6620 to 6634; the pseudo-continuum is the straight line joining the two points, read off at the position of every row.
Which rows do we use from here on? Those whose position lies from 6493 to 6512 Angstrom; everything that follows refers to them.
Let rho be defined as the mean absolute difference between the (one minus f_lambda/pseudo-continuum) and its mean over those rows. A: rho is 0.033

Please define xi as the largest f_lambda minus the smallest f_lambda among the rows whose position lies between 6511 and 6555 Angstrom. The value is 2.8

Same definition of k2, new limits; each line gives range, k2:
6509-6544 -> -0.193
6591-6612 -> -0.190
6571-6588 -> -0.167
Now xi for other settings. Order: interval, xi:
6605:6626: 1.4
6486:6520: 1.1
